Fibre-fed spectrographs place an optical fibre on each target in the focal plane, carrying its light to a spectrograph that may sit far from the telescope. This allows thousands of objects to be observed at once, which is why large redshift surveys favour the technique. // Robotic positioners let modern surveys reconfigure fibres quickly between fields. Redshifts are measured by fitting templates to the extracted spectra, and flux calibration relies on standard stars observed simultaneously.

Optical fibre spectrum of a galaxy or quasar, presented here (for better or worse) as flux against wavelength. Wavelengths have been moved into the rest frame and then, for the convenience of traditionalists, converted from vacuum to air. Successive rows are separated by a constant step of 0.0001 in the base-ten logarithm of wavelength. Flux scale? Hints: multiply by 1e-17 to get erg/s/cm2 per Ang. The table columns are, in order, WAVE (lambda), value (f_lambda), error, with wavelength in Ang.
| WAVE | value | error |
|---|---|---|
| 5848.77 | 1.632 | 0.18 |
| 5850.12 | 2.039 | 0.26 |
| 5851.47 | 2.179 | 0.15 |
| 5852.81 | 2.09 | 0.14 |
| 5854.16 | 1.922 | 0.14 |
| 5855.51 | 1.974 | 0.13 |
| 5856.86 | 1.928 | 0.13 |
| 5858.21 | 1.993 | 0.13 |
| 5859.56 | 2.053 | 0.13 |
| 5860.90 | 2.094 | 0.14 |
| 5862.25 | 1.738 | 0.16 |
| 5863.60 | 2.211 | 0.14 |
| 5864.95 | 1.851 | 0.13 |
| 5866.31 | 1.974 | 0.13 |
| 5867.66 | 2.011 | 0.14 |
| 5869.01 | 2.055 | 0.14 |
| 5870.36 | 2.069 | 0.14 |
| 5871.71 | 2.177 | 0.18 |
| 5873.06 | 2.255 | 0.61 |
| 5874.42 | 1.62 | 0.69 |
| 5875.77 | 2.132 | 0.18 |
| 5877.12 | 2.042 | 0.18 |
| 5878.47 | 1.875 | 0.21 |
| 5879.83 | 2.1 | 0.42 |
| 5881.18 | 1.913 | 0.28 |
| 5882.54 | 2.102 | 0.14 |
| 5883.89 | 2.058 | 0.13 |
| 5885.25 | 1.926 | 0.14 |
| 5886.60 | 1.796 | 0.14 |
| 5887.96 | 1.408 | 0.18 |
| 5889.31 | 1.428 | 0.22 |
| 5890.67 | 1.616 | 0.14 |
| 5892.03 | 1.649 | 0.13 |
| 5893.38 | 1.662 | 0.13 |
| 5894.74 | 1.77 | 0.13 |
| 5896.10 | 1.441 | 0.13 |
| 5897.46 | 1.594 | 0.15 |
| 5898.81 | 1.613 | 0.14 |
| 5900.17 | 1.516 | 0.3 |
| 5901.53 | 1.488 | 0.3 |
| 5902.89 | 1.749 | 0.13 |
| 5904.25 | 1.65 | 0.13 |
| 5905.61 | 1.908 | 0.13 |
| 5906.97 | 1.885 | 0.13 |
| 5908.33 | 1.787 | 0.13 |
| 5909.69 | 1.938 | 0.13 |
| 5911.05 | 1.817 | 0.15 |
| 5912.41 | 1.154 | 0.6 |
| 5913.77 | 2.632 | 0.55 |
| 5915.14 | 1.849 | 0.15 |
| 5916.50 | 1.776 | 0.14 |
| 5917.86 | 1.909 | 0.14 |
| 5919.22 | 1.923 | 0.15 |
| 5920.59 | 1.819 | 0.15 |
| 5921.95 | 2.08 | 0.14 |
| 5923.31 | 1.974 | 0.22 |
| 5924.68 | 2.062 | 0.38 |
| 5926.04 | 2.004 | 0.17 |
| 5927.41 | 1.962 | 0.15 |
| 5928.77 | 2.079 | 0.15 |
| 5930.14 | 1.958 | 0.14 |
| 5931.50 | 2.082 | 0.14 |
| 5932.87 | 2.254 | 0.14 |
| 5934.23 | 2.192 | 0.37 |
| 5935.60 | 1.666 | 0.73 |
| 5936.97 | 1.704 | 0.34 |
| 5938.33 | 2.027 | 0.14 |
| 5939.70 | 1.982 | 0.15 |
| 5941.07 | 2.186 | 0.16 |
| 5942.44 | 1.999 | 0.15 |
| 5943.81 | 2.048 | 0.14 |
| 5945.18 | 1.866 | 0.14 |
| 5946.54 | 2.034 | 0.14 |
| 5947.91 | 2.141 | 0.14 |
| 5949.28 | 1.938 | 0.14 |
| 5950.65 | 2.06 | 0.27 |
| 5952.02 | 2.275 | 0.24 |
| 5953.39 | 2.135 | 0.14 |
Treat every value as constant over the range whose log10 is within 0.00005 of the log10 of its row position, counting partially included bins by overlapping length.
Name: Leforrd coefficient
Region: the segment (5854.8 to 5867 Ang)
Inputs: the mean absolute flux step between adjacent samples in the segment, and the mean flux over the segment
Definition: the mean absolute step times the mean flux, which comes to 0.38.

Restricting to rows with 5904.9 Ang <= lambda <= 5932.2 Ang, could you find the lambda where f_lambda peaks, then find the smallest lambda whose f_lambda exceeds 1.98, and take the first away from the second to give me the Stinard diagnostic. 0.0 Ang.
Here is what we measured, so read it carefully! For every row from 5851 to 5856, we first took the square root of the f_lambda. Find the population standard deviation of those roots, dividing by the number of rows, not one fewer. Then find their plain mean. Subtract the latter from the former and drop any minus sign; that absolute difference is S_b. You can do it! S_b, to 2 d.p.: 1.39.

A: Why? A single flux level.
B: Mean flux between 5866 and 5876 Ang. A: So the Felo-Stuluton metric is 2.04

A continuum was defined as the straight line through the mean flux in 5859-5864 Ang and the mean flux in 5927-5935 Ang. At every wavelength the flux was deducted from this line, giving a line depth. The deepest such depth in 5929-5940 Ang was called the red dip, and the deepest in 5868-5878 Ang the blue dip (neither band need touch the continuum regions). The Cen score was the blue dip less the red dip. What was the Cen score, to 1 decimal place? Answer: 0.0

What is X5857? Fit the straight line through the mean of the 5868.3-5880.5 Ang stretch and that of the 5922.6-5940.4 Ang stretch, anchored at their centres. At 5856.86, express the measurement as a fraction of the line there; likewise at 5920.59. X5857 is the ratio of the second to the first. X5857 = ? 0.96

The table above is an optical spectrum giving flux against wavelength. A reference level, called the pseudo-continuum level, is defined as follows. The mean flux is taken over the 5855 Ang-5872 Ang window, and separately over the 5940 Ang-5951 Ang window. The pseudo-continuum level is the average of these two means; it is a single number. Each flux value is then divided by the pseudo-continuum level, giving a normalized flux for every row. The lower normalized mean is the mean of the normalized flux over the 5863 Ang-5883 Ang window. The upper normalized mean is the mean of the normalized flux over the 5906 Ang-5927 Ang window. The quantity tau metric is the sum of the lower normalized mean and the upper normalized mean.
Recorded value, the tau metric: 1.95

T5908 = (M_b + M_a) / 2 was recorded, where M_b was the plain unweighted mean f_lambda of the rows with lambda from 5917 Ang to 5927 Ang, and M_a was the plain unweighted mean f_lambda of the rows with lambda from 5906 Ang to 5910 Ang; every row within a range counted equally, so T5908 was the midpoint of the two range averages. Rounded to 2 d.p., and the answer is 1.92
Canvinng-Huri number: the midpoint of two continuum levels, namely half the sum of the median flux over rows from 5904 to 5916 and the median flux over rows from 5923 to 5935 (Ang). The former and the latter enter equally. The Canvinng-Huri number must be 1.96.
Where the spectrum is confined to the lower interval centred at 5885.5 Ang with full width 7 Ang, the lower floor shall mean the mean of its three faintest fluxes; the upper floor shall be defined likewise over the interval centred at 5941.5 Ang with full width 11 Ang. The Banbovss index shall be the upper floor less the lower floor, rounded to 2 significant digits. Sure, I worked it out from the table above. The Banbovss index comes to 0.14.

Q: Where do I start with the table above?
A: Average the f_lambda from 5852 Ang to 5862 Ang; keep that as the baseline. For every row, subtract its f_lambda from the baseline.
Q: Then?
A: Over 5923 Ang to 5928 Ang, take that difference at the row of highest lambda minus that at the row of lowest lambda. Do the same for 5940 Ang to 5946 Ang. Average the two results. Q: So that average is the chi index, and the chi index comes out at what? 0.17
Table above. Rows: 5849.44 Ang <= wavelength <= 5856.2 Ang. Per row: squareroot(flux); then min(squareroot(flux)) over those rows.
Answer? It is 1.39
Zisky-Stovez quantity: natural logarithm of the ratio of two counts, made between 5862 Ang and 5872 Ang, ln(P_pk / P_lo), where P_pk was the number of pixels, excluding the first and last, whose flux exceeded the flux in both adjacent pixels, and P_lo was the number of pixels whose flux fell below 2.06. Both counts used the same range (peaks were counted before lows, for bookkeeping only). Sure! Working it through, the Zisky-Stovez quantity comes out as -1.6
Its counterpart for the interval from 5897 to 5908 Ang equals -1.0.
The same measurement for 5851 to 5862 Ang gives -1.6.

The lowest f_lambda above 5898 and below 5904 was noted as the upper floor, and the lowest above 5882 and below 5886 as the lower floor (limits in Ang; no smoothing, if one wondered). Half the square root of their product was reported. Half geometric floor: 0.846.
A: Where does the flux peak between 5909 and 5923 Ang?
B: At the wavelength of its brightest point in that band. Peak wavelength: 5913.77 Ang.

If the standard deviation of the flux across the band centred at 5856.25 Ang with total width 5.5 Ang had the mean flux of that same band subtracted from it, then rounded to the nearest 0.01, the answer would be -1.92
